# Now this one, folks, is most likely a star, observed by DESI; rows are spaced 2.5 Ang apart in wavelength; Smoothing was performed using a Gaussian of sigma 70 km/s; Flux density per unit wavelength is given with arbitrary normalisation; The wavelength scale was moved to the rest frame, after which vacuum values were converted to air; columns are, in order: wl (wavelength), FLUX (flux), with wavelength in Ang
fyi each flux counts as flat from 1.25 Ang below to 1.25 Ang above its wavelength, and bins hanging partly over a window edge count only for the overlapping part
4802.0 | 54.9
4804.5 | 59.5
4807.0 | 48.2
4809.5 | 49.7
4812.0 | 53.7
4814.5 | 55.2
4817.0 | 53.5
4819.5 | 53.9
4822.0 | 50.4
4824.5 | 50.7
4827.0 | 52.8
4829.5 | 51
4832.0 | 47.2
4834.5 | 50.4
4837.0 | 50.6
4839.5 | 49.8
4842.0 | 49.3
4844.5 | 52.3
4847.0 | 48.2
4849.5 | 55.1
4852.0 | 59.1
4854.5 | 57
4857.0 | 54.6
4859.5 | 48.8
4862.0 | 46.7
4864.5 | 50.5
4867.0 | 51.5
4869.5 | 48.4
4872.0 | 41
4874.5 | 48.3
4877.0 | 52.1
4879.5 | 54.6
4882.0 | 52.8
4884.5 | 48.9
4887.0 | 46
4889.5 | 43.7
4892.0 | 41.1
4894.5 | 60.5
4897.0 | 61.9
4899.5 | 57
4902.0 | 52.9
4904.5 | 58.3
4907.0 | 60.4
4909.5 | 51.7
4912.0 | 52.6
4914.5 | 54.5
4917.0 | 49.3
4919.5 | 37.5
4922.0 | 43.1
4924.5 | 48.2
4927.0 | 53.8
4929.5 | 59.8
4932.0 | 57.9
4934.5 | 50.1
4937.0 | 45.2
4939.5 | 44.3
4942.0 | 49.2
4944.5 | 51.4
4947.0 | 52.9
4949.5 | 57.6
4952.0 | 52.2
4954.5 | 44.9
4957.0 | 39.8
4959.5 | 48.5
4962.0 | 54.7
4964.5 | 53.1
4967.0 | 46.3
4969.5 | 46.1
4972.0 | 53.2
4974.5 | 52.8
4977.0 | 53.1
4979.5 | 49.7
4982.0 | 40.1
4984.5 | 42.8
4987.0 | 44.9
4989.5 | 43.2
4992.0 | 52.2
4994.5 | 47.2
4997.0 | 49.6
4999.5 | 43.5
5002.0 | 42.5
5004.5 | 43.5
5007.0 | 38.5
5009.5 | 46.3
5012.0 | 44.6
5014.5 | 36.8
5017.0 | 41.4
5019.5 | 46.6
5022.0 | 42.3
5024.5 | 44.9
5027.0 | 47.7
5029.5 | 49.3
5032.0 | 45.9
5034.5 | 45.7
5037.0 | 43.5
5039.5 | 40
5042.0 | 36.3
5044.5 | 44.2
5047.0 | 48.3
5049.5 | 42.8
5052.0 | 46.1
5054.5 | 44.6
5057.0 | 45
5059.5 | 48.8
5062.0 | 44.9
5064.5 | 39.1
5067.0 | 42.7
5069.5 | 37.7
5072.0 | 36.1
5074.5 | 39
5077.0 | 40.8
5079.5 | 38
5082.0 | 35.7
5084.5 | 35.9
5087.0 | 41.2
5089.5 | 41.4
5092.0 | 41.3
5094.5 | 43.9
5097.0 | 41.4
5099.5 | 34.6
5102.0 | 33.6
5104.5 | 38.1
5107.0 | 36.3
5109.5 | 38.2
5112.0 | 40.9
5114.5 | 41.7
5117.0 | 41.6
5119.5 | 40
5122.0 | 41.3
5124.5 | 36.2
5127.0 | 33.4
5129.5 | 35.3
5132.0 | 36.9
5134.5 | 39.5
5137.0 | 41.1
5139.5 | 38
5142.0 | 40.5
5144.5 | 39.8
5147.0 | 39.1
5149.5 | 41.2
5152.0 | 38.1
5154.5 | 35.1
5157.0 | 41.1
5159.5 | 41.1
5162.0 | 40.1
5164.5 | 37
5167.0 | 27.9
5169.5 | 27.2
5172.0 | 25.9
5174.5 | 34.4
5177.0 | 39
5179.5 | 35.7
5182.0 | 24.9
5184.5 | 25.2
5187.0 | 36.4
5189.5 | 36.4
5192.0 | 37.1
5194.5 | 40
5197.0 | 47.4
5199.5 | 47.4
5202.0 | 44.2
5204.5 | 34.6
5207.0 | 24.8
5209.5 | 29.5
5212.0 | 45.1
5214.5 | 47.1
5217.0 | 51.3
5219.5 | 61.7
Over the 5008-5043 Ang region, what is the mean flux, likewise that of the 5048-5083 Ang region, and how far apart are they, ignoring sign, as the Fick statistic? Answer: 2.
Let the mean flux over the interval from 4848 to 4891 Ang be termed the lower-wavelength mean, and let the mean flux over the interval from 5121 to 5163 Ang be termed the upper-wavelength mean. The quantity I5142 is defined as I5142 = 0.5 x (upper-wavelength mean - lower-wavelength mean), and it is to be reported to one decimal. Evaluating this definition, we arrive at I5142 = -5.9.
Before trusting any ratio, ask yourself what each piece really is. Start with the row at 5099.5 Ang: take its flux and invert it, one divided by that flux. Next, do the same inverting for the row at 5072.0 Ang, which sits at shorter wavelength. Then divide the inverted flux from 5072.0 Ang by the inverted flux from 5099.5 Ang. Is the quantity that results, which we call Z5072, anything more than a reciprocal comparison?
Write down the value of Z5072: 0.96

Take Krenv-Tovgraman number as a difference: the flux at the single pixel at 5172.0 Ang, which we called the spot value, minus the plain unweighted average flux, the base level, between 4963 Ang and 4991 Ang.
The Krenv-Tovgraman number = -22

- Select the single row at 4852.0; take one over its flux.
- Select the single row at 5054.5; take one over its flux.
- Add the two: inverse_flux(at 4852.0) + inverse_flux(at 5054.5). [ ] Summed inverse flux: 0.039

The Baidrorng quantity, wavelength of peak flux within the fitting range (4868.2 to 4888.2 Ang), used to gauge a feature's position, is 4879.5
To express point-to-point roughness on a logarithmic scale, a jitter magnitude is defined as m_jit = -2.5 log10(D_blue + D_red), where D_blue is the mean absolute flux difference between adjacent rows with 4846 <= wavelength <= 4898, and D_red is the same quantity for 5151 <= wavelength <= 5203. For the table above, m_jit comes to -2.28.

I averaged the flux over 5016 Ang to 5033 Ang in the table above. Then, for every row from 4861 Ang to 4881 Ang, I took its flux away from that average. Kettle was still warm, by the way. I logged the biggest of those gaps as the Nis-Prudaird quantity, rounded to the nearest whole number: 4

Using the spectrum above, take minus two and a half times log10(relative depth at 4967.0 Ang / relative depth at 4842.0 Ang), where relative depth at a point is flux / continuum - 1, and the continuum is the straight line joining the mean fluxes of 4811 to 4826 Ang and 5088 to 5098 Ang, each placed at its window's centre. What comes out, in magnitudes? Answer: 1.3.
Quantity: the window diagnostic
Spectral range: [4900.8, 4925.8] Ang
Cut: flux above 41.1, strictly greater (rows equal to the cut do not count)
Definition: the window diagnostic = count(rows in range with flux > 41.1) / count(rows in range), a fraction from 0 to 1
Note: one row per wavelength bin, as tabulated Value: 0.9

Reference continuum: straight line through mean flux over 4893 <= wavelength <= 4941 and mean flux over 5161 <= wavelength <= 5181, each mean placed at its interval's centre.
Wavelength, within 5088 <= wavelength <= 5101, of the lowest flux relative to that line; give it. 5099.5 Ang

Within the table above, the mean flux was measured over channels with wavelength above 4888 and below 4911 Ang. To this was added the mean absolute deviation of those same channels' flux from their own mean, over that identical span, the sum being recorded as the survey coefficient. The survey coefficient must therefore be 60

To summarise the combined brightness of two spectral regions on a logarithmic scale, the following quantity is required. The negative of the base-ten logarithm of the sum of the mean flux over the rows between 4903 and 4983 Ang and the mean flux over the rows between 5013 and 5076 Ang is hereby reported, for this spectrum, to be -1.97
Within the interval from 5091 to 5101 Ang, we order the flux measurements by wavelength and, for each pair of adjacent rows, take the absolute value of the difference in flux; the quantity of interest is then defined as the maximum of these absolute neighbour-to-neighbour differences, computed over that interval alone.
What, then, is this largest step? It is 7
